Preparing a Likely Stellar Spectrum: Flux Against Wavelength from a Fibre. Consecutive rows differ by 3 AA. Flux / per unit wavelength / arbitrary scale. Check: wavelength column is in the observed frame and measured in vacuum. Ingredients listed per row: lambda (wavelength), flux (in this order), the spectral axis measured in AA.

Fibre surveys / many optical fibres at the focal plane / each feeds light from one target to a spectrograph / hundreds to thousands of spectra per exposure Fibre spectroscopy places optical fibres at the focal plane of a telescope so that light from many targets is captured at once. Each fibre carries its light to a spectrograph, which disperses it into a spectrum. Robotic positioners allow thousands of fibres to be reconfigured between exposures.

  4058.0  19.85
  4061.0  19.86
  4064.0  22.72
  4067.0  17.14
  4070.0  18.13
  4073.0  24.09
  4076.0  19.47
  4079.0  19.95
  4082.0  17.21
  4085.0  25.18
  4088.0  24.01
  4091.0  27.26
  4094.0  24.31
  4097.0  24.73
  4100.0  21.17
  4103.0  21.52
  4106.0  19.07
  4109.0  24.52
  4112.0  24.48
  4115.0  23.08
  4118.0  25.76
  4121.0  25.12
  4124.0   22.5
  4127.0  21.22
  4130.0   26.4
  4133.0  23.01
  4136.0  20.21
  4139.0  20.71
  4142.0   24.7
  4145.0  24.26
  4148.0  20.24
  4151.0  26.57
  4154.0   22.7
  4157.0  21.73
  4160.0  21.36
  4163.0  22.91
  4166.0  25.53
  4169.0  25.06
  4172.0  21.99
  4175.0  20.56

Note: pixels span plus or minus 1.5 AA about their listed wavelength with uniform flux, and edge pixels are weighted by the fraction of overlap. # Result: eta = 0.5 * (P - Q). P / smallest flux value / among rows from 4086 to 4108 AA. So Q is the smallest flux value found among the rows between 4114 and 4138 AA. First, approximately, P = 19.07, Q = 20.21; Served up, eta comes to -0.6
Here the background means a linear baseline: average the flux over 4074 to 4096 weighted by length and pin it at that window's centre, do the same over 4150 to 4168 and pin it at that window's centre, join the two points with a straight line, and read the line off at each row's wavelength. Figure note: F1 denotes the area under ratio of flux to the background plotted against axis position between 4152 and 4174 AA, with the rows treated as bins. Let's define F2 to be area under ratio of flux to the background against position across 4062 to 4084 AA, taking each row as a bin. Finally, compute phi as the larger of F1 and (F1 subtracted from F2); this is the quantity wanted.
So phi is 22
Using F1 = 21.6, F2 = 19.6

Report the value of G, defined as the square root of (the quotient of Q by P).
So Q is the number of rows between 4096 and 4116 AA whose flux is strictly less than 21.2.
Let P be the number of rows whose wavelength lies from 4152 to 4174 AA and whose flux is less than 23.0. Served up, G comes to 0.6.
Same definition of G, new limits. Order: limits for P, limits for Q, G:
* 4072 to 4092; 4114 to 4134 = 0.0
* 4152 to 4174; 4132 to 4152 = 0.8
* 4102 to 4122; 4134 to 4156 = 1.2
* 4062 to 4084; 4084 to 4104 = 0.4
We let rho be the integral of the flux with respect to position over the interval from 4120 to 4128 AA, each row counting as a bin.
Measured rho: 183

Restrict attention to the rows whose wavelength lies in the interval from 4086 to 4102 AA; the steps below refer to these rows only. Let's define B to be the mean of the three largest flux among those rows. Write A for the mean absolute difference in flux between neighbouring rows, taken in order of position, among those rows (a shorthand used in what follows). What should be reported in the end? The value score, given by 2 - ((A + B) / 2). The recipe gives -12.0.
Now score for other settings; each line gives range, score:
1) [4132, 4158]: -12.0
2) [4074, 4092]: -12.3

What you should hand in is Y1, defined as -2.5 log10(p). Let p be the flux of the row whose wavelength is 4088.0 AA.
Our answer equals -3.45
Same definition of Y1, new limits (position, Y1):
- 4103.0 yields -3.33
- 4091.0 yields -3.59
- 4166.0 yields -3.52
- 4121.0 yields -3.50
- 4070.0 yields -3.15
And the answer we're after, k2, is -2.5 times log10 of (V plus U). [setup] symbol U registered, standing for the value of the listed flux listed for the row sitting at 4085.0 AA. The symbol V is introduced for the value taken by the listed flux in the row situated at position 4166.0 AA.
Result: -4.26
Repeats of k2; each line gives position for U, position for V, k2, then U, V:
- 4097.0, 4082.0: -4.06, 24.73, 17.21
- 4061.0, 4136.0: -4.01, 19.86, 20.21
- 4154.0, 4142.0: -4.19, 22.7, 24.7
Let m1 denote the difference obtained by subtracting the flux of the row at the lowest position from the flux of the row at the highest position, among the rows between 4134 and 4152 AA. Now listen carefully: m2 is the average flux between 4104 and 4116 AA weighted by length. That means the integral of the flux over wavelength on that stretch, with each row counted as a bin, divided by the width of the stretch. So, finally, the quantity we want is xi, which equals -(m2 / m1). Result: -4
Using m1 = 6.4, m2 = 22.7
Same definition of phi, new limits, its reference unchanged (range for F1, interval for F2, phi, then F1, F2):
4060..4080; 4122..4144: 18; 18.0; 21.7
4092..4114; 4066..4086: 22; 22.2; 17.9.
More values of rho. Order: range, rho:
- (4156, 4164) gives 176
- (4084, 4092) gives 203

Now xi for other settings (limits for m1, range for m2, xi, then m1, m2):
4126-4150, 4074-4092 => 23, -1.0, 22.1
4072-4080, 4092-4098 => 6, -4.1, 24.7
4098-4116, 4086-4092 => -13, 1.9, 25.5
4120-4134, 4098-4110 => 10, -2.1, 21.6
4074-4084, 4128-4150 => 10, -2.3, 22.8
